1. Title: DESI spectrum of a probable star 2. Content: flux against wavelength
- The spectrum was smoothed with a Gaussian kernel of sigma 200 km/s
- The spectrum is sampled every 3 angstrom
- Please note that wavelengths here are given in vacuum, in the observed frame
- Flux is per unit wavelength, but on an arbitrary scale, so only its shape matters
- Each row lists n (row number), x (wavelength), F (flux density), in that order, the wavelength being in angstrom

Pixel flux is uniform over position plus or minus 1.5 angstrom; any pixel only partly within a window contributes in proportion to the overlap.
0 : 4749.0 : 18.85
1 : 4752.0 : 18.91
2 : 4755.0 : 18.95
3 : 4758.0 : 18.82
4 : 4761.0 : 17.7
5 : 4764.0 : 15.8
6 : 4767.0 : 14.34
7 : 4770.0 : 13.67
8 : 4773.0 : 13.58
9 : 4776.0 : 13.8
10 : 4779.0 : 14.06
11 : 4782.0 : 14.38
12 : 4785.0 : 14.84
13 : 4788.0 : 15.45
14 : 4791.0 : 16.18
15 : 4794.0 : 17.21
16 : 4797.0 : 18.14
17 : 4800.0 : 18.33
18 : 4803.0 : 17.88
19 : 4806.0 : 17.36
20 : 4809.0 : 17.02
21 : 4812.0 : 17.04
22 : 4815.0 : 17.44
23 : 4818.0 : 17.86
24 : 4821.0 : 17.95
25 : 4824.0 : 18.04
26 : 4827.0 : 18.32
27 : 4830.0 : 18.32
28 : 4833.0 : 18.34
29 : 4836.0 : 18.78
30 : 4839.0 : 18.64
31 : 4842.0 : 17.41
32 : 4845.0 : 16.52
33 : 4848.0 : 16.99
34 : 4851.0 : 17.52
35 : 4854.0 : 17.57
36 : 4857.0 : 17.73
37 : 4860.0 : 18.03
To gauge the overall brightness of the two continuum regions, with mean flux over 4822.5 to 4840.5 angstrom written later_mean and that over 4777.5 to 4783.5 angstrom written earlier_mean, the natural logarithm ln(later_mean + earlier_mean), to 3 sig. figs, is 3.49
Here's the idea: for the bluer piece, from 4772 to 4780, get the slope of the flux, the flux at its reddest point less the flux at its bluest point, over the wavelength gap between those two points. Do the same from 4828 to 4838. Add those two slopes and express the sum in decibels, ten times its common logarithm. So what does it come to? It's -8.1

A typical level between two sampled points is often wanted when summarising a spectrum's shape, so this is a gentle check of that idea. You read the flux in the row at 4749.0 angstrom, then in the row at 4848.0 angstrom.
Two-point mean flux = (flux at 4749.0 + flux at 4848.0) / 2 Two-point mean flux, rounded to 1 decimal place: 17.9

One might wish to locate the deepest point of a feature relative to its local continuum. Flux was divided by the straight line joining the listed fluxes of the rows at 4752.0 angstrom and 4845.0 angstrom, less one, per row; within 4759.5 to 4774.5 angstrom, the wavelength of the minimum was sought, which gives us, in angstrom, 4773.0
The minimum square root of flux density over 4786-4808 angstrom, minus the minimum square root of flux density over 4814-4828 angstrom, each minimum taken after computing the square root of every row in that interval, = -0.2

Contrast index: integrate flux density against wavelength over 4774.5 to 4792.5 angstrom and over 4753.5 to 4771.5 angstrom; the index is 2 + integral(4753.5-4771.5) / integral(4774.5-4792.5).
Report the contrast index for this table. 3.12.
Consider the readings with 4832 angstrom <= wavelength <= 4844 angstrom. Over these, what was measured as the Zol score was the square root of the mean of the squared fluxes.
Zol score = 18.3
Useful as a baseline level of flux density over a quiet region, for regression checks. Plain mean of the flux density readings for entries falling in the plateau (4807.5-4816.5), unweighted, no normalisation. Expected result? 17.2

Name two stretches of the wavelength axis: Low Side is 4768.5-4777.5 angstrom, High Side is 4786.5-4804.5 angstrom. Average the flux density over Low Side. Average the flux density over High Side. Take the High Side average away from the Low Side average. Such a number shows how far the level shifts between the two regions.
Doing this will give -3.5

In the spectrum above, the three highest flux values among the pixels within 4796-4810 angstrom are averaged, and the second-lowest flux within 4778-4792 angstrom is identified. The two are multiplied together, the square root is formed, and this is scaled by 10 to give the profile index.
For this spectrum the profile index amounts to 161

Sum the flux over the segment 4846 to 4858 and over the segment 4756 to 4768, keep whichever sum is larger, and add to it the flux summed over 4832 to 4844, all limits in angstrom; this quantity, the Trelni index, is 143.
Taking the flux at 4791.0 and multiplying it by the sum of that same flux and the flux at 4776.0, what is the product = 485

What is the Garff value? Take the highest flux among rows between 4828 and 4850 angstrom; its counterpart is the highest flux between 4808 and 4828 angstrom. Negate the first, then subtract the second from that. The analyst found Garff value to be -37.1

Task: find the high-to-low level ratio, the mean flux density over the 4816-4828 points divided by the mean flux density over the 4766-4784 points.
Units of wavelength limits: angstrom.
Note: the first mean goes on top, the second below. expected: 1.29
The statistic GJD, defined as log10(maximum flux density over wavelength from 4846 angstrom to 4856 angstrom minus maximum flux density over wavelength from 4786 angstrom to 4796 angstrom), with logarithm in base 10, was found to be -0.44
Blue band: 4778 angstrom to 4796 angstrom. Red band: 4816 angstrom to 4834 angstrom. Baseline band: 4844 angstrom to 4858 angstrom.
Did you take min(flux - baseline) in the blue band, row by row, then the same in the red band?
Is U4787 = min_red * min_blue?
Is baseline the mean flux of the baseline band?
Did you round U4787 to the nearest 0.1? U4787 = -1.9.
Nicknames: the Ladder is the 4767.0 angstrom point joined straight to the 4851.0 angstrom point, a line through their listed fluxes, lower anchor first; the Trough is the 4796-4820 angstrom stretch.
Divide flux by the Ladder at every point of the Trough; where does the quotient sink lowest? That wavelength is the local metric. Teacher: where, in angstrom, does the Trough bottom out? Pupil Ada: 4812.0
